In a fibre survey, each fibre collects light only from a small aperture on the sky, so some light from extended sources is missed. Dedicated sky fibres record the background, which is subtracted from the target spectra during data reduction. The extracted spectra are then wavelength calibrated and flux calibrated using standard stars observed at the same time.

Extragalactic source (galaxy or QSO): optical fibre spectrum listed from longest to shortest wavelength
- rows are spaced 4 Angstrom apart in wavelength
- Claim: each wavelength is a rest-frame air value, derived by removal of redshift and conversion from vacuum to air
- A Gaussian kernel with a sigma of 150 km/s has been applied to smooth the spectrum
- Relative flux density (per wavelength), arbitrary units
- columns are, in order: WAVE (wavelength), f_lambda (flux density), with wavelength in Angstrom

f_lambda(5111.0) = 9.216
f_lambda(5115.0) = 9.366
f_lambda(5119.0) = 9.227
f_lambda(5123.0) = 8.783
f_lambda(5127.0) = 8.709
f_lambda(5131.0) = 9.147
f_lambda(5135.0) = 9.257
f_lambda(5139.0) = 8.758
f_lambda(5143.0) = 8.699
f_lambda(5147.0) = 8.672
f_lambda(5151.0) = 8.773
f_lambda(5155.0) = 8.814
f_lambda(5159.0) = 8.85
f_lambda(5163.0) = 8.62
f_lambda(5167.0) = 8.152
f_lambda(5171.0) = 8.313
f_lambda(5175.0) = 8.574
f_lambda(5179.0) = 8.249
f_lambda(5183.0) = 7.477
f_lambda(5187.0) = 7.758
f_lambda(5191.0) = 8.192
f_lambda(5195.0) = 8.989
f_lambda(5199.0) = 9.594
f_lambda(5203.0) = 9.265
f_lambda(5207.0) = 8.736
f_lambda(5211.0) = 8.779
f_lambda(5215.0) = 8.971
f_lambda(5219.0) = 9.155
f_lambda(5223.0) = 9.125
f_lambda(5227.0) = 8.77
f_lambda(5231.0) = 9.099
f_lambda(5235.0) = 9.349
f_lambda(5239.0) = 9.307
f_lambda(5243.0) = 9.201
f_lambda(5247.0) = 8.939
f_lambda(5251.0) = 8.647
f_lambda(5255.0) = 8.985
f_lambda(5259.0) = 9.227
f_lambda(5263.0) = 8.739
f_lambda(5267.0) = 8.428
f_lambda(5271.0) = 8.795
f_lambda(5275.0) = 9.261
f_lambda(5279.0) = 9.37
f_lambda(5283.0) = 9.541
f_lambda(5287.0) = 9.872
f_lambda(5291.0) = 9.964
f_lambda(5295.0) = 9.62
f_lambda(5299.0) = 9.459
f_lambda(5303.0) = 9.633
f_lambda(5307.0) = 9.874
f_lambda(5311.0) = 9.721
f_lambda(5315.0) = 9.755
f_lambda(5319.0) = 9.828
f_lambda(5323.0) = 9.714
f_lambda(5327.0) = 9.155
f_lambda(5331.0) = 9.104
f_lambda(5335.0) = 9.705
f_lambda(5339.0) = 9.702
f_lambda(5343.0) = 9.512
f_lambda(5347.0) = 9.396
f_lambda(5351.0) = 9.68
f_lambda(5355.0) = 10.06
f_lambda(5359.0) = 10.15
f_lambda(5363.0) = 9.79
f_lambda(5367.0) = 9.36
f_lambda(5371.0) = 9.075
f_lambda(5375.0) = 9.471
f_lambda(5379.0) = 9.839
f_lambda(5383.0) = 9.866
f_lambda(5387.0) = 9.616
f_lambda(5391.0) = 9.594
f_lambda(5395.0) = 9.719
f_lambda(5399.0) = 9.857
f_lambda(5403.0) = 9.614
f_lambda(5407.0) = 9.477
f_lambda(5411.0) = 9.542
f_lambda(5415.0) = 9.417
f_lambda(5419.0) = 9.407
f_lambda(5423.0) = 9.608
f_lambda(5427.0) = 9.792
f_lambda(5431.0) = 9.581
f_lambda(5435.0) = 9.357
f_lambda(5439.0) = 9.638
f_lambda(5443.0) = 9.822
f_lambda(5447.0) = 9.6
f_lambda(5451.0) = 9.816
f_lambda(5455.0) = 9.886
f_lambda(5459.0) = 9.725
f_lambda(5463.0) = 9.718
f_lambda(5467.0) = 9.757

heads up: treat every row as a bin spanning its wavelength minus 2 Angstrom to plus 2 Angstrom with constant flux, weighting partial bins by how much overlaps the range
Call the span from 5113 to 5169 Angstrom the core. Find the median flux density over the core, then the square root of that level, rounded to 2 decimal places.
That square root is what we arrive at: 2.96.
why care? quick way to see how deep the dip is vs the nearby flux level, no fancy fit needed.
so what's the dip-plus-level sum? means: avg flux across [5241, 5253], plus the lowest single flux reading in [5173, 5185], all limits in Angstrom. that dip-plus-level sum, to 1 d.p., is 16.4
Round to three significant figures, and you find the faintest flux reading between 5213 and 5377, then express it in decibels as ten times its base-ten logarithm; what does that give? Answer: 9.26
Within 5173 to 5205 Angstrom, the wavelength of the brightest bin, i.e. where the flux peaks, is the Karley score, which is 5199.0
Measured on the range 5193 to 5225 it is 5199.0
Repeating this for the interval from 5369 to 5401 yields 5383.0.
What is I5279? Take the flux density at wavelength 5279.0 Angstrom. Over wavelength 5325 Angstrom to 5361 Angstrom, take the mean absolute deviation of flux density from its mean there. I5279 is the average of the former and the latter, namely 4.83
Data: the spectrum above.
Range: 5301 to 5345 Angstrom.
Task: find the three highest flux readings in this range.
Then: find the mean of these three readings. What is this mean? 9.8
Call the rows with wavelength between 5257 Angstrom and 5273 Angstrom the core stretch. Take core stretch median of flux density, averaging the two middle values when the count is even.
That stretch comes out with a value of 8.77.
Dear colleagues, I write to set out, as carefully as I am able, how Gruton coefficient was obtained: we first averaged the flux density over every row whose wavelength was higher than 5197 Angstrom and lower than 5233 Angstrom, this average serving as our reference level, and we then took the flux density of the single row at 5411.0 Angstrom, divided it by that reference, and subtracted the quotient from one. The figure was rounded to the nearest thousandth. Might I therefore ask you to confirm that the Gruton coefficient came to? -0.054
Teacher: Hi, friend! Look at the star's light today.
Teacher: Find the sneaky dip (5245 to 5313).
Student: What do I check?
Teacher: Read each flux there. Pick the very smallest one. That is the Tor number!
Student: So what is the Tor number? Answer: 8.428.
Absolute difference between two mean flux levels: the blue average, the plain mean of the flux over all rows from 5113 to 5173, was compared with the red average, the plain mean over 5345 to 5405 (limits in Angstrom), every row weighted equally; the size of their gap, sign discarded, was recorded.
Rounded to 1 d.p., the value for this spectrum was 0.9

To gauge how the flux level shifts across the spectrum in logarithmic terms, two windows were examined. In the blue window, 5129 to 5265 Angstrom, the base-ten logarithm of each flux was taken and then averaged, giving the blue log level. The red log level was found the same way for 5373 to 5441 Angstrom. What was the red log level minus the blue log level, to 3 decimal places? 0.039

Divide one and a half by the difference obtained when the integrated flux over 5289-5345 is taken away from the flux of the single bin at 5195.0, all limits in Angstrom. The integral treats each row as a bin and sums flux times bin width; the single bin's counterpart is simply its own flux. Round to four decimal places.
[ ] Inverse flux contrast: -0.0028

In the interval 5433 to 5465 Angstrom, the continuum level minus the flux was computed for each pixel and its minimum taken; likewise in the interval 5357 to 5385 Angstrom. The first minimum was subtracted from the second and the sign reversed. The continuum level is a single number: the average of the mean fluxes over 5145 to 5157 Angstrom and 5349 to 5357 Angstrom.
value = 0.26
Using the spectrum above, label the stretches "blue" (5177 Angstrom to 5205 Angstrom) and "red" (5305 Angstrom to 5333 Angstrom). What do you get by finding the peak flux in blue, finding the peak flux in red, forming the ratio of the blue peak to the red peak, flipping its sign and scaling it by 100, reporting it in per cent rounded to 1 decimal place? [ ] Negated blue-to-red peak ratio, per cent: -97.2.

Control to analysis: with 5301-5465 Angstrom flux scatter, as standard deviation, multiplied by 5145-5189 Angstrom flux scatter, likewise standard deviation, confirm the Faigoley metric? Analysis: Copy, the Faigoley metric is 0.10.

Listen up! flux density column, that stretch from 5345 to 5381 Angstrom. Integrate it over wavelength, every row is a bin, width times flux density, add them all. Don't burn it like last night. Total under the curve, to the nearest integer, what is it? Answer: 347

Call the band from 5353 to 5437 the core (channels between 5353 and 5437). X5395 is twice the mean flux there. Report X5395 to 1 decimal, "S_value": 19.3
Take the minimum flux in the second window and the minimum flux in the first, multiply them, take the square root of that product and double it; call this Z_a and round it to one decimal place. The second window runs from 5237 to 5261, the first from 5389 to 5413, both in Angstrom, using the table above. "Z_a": 18.1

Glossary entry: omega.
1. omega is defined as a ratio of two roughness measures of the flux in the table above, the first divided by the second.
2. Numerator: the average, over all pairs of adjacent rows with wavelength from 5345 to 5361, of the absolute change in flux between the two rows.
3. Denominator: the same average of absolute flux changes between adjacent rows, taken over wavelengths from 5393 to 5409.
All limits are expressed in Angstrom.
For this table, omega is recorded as 1.46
